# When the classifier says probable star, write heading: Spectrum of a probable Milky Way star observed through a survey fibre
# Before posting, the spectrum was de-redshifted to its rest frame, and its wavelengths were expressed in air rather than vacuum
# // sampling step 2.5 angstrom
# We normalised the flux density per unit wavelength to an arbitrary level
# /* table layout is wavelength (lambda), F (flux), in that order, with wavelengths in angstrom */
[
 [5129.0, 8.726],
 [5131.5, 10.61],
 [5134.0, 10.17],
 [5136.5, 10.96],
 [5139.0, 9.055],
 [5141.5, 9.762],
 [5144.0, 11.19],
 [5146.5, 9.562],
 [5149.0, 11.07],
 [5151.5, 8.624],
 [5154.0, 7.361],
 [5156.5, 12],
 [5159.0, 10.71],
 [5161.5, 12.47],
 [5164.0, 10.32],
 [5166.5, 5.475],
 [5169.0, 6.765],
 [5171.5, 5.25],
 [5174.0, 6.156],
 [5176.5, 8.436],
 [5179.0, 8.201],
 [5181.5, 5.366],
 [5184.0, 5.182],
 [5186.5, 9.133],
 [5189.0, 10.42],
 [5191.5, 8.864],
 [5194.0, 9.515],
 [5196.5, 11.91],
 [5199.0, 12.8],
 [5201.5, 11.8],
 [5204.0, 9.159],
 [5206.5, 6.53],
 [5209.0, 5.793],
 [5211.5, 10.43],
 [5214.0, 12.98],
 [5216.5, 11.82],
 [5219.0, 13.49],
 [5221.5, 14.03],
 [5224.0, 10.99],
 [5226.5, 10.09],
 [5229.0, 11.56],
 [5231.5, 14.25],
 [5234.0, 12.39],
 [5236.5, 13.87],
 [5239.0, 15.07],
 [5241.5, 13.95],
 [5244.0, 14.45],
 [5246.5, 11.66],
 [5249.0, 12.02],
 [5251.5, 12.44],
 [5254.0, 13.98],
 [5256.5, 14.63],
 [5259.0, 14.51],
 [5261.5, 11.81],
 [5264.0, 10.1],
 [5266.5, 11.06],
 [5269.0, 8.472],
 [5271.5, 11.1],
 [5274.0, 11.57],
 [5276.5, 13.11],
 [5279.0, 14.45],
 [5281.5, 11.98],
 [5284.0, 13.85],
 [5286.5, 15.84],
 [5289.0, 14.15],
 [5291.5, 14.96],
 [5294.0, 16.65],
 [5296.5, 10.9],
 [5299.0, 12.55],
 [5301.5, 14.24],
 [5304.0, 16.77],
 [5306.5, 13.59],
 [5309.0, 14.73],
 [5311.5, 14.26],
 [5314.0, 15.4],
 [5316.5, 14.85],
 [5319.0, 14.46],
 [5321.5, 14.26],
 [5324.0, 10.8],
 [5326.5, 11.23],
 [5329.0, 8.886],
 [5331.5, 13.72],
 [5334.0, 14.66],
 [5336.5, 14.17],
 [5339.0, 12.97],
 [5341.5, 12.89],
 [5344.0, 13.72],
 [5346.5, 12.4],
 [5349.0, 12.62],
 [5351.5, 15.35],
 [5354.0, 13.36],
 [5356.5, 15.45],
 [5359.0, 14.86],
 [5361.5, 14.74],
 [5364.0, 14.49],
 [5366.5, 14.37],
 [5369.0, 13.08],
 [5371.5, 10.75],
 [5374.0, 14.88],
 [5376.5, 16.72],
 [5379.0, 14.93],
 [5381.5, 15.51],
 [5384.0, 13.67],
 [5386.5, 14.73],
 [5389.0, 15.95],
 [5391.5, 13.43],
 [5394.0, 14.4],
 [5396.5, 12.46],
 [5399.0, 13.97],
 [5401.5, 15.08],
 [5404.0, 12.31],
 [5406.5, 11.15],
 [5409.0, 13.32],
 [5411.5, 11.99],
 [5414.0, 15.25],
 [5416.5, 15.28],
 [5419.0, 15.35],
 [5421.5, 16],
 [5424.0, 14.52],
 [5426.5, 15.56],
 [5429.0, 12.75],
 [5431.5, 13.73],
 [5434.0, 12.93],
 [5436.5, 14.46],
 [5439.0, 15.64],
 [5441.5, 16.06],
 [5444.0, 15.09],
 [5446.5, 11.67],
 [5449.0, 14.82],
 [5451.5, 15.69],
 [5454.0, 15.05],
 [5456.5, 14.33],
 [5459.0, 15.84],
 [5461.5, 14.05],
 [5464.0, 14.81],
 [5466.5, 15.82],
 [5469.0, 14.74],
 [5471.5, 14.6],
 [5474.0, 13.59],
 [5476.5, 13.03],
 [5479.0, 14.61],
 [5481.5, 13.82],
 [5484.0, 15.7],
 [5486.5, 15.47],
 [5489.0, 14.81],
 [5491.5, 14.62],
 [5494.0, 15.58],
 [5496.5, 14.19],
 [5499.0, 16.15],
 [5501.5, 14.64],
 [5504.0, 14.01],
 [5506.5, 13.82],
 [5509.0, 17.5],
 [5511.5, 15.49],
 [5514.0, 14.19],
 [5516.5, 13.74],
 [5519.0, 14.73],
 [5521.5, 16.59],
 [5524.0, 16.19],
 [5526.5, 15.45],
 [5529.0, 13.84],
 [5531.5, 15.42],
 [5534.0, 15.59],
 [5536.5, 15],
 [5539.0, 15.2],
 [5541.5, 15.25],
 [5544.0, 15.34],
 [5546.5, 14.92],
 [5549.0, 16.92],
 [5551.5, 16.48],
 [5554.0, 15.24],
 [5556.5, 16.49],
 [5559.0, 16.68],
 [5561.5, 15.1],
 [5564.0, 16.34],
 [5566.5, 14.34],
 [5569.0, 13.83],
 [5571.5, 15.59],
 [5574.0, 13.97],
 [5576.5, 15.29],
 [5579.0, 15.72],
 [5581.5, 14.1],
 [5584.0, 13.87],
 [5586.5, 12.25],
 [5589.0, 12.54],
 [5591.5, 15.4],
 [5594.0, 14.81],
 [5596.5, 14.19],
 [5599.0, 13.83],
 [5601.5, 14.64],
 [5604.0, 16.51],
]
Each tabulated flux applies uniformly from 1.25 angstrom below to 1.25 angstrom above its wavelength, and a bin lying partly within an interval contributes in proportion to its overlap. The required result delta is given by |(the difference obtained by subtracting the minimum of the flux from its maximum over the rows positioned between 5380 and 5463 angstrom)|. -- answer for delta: 4.9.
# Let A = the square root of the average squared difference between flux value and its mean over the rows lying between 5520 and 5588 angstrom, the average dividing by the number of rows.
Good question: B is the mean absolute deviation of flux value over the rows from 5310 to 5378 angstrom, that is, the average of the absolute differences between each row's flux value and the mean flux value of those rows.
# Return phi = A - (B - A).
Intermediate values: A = 1.07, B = 1.3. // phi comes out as 0.8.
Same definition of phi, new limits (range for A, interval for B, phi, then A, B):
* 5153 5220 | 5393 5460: 4.1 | 2.66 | 1.2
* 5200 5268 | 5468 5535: 3.7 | 2.29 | 0.8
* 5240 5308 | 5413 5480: 3.0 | 1.95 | 0.8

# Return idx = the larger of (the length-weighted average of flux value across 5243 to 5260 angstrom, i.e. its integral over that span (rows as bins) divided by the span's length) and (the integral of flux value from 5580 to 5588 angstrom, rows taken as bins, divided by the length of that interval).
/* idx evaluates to 13.5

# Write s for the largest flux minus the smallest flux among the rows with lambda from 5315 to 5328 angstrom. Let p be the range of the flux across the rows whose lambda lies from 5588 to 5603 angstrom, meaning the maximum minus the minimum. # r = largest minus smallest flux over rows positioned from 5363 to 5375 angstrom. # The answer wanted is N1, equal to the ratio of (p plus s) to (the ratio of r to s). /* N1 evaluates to 7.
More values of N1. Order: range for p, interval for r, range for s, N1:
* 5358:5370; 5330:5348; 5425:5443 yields 7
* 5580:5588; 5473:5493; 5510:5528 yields 5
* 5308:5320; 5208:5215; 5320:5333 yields 5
